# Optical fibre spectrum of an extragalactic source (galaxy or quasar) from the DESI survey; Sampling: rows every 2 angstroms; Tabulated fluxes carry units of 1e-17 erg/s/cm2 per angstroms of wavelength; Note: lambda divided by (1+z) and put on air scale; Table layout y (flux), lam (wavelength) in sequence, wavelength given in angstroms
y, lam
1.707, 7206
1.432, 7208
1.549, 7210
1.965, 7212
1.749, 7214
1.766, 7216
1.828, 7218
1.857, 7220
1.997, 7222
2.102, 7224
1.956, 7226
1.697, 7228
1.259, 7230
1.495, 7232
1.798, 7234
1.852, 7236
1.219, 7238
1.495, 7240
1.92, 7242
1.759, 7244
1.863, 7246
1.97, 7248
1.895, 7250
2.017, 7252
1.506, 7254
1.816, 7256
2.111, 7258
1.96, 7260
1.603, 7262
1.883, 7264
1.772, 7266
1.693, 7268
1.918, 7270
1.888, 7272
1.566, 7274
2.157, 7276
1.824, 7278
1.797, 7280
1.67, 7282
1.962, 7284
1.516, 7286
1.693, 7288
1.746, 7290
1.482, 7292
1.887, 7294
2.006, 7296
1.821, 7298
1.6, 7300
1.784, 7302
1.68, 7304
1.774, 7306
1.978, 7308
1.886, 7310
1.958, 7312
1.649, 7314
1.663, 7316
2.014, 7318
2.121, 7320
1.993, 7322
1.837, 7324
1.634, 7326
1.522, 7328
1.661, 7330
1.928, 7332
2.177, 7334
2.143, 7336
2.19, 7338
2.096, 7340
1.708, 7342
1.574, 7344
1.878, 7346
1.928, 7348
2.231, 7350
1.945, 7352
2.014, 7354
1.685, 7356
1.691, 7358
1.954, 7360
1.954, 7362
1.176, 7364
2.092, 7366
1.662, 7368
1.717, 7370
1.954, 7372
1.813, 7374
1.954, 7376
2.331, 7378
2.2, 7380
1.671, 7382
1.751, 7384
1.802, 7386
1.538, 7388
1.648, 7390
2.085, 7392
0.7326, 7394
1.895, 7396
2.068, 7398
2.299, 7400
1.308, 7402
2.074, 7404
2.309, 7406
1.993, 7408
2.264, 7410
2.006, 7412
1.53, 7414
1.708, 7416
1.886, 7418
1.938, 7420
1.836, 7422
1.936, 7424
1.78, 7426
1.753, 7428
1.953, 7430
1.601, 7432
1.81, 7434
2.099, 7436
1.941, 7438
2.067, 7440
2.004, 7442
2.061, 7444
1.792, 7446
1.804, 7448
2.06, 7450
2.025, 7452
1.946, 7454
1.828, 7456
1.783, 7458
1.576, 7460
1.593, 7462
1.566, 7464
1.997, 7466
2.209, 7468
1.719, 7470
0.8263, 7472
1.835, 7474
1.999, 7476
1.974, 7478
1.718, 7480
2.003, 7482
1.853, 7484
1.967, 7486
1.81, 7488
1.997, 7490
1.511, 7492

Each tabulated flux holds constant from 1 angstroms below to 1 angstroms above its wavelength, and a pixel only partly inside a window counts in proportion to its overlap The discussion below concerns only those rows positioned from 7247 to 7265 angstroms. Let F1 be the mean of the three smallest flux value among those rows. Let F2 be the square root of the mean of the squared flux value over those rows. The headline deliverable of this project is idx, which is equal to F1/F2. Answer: 0.88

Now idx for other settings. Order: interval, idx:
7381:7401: 0.73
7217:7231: 0.87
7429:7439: 0.94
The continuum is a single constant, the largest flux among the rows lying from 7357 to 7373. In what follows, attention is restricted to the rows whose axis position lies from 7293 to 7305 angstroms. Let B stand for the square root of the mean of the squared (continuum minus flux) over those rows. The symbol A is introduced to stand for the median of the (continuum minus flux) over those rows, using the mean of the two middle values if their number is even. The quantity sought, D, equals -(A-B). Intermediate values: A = 0.29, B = 0.324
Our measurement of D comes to 0.03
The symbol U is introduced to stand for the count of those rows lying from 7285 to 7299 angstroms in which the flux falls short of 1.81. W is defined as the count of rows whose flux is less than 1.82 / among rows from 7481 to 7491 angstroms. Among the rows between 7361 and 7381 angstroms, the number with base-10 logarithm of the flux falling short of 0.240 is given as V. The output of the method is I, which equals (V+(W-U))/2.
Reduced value 0.0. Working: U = 4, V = 3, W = 1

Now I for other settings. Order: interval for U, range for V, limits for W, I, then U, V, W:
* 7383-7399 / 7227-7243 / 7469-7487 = 1.5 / 5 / 5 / 3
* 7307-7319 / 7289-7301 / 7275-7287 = 1.5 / 2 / 2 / 3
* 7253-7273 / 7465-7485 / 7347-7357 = 0.0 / 4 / 3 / 1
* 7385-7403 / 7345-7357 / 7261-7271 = -0.5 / 5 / 1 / 3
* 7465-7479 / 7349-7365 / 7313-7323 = 1.5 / 2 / 3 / 2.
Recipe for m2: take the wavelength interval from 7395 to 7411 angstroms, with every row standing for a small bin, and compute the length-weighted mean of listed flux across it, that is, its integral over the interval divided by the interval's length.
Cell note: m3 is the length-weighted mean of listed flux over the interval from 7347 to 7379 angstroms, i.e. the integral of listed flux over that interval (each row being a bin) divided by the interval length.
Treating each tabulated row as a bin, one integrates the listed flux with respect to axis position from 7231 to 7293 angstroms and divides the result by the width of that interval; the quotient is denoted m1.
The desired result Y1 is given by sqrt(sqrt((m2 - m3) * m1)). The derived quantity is 0.712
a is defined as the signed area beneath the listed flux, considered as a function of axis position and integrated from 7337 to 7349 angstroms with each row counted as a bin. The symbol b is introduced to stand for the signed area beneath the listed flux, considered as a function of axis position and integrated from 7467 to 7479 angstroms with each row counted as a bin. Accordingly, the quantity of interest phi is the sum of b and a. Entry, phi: 44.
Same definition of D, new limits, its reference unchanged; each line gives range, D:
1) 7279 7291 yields 0.01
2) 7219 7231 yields 0.21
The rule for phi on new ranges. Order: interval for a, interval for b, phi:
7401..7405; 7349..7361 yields 30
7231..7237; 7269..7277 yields 25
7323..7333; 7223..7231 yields 31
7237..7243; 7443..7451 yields 25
